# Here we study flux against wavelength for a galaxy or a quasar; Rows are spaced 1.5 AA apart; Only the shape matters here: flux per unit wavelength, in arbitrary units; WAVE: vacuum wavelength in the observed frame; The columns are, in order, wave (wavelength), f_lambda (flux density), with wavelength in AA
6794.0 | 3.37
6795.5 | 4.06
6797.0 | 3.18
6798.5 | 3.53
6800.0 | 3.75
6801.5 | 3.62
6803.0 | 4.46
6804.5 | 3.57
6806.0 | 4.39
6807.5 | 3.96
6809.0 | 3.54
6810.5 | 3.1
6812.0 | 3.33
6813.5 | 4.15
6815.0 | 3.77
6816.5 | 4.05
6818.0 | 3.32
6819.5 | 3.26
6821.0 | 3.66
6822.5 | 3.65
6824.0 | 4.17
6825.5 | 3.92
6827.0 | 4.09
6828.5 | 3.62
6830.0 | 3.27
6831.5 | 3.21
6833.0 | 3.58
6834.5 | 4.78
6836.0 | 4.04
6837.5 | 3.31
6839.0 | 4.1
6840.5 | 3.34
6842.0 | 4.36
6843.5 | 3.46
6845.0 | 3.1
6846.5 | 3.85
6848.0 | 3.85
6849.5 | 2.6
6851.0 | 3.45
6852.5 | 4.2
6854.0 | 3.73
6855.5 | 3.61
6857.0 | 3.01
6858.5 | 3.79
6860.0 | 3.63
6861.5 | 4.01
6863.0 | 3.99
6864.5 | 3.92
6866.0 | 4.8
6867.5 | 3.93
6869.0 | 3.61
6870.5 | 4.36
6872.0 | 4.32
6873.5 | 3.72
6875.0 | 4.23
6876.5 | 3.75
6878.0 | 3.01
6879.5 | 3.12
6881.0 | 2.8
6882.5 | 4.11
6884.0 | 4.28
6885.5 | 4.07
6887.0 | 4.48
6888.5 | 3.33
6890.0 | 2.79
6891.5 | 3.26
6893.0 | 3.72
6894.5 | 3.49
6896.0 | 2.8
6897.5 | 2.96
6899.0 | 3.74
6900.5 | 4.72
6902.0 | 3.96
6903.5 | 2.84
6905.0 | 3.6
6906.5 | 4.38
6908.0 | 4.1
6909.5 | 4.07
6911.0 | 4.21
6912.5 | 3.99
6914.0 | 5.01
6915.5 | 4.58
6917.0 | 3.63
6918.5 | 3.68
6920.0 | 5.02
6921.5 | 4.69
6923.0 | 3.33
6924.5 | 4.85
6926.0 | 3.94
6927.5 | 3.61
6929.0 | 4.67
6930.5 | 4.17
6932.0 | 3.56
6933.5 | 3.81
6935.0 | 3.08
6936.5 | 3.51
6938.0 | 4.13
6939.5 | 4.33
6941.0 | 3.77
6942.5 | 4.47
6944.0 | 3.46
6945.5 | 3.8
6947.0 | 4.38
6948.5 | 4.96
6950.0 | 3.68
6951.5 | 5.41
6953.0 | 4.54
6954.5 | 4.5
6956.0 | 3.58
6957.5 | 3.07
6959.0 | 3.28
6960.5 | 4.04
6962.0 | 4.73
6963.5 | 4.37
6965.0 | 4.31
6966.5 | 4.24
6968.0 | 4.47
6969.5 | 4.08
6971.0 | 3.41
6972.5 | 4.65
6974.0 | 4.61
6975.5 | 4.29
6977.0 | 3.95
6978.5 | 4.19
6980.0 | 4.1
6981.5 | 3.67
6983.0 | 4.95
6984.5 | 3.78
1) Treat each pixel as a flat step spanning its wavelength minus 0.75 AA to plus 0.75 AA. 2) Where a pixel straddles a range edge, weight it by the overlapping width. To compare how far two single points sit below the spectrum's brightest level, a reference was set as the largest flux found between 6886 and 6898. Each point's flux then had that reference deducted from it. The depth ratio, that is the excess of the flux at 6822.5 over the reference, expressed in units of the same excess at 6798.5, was 0.9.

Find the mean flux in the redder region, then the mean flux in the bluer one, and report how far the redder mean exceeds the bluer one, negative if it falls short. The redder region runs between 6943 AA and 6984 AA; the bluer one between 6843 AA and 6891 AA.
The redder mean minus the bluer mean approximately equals 0.46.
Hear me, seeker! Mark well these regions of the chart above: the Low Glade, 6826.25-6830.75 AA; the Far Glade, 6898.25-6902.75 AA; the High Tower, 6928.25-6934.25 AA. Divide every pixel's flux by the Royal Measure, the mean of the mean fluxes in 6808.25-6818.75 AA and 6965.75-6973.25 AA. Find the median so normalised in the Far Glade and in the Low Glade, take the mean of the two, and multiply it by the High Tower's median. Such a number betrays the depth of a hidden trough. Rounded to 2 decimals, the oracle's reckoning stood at 1.00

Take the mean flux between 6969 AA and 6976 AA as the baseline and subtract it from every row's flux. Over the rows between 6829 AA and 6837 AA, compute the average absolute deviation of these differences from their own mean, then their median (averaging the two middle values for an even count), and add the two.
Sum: -0.12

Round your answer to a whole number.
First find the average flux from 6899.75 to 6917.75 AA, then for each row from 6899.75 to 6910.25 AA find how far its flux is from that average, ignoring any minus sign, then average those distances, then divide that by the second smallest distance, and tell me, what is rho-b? 19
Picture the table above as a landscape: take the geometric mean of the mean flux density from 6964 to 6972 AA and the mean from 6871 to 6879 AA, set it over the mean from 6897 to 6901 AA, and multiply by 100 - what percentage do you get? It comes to 104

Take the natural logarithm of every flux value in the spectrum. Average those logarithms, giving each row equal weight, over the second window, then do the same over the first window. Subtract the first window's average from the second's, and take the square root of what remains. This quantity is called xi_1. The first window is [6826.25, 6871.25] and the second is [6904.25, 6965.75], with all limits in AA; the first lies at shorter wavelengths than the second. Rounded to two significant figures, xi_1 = 0.30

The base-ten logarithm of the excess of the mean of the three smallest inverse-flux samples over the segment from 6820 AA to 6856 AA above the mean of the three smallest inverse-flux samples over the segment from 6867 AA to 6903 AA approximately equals -2.39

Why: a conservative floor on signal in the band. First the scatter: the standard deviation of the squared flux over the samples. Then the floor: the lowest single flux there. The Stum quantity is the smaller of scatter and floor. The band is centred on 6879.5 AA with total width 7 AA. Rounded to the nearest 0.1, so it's 2.8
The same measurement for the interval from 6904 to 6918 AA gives 3.6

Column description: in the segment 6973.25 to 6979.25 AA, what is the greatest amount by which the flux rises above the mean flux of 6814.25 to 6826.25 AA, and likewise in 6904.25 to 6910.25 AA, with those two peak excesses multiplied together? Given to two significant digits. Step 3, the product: 0.58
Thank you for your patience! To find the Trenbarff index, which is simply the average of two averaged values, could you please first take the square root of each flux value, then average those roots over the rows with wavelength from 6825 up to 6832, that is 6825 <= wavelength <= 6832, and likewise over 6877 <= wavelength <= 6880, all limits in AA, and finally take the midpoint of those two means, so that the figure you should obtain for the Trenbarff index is 1.83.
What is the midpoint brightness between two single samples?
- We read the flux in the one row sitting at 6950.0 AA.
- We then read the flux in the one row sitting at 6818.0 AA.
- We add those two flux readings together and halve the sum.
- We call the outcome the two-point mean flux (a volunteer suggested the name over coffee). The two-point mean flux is 3.5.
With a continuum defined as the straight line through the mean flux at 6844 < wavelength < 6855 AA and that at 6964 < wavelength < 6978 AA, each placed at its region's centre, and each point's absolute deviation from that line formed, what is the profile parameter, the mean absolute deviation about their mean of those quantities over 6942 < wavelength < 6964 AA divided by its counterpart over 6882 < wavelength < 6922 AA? 0.90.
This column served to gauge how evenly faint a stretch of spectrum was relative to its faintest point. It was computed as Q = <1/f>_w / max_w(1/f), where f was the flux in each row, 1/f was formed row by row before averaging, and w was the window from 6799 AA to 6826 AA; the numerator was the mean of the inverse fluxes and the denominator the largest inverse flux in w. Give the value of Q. 0.83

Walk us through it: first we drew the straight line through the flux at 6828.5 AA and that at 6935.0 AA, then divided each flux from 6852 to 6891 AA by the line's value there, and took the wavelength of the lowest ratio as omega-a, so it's 6881.0 AA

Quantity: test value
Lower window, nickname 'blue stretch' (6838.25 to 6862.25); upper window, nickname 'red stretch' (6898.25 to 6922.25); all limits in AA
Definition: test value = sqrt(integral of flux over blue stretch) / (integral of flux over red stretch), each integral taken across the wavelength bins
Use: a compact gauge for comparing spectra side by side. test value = 0.094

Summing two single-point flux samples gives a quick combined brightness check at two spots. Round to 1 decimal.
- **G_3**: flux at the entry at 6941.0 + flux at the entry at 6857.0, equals 6.8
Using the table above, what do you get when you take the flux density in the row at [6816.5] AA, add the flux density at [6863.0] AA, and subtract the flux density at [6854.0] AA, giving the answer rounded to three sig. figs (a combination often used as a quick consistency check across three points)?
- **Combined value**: 4.31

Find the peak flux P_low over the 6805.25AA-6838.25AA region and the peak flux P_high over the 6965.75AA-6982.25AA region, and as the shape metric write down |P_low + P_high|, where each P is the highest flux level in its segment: 9.4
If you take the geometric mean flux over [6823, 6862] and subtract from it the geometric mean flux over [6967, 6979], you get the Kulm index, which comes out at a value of -0.5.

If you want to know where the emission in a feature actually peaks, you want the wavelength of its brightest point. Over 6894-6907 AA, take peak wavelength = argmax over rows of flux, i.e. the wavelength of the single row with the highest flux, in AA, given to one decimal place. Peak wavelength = 6900.5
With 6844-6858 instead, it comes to 6852.5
